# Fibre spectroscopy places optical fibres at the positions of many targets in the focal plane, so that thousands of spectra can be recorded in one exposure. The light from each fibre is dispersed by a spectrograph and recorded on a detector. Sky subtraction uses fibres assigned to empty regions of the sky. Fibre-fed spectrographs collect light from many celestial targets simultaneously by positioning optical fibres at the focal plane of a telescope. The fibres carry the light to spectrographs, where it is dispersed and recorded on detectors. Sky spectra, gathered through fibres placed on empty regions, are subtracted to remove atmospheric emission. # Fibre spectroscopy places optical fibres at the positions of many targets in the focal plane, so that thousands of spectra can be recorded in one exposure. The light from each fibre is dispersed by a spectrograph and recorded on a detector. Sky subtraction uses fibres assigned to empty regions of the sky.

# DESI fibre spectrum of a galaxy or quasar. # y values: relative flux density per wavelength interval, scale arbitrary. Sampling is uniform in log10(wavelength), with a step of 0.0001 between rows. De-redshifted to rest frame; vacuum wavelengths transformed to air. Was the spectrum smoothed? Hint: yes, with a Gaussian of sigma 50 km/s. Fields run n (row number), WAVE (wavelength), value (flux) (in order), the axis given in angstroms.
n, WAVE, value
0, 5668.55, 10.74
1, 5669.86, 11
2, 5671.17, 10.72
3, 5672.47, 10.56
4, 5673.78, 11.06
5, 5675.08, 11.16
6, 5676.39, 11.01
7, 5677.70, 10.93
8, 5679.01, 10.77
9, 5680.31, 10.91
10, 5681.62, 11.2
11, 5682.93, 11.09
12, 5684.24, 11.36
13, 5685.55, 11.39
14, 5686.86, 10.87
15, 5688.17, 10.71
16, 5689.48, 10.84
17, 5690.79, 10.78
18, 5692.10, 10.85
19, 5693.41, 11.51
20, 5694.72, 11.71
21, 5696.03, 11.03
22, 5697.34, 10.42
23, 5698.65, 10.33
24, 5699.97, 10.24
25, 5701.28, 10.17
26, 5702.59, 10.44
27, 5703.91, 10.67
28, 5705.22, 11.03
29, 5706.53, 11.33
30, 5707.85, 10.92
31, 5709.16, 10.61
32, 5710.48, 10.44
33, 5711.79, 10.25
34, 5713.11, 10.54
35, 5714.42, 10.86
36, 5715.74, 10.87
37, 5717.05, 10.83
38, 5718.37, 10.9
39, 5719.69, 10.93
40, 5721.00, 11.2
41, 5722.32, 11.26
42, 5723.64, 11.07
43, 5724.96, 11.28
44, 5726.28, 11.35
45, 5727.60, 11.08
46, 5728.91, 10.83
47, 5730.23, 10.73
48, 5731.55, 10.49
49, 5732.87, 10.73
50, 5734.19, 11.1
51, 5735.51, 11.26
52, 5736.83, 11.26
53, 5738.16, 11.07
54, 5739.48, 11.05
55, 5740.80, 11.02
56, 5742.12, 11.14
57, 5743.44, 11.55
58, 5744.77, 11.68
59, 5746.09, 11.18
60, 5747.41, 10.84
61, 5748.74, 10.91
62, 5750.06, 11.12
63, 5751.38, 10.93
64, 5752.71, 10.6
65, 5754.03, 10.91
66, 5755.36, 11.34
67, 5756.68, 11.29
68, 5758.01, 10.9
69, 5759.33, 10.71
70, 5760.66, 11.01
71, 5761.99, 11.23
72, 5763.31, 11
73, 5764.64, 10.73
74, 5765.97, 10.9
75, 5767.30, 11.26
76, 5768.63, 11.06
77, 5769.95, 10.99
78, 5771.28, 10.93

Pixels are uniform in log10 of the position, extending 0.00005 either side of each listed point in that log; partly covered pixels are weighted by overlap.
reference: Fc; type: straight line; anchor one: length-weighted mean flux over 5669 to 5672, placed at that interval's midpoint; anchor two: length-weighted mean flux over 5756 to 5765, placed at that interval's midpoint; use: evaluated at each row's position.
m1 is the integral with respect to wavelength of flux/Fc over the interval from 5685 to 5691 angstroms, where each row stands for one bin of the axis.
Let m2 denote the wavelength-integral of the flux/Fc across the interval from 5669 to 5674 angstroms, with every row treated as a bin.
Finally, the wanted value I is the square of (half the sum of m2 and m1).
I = 30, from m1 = 6.0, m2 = 5.0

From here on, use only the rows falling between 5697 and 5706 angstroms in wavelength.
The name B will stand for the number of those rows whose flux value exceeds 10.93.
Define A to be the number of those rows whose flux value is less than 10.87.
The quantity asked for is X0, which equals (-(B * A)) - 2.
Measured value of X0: -8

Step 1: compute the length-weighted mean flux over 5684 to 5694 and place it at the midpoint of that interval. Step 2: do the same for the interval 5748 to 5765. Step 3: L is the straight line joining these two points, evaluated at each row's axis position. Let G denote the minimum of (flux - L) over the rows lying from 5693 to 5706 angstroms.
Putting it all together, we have -0.84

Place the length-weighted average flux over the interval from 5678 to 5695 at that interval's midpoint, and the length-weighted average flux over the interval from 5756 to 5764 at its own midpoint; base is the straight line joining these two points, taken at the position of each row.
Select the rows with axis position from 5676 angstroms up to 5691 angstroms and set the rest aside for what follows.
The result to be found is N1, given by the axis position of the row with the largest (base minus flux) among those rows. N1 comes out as 5688.17 angstroms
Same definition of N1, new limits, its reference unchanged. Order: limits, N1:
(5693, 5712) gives 5701.28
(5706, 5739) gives 5711.79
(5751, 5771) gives 5752.71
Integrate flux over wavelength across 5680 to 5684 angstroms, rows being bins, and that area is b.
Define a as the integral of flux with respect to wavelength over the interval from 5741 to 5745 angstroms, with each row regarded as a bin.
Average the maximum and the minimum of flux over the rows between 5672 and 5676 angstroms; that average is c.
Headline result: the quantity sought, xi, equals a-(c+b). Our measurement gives -10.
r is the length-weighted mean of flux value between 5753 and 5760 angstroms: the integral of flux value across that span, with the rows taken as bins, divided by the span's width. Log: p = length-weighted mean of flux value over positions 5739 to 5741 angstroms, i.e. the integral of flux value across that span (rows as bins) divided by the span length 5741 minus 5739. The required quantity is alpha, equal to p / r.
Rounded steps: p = 11.0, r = 11.0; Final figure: 1.00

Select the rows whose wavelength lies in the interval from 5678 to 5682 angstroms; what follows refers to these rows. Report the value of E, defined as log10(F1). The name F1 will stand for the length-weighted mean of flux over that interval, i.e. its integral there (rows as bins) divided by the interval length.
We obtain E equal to 1.04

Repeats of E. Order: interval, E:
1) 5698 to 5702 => 1.01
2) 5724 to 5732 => 1.04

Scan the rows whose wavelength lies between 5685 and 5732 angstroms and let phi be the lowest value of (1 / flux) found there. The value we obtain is 0.085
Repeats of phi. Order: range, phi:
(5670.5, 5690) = 0.088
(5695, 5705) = 0.091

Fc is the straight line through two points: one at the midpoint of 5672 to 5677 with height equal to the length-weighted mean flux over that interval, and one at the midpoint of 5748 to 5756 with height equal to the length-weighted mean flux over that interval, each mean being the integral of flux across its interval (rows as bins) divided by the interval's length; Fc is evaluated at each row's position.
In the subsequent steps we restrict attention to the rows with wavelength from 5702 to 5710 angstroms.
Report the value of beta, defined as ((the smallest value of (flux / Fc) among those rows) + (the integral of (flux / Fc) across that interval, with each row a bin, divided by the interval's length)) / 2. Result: 0.97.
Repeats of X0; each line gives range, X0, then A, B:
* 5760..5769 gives -7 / 1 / 5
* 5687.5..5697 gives -14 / 4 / 3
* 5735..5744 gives -2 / 0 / 7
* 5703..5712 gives -10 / 4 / 2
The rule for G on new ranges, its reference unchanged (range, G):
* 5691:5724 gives -0.84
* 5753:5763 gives -0.27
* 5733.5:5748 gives -0.14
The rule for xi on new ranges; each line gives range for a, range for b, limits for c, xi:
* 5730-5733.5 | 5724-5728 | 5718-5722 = -19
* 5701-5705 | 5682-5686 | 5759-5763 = -14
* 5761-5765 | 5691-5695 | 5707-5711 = -12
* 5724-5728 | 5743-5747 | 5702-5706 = -12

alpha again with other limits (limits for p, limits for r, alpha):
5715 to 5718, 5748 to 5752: 0.99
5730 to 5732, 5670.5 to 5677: 0.97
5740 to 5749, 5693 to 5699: 1.02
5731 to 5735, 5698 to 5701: 1.05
